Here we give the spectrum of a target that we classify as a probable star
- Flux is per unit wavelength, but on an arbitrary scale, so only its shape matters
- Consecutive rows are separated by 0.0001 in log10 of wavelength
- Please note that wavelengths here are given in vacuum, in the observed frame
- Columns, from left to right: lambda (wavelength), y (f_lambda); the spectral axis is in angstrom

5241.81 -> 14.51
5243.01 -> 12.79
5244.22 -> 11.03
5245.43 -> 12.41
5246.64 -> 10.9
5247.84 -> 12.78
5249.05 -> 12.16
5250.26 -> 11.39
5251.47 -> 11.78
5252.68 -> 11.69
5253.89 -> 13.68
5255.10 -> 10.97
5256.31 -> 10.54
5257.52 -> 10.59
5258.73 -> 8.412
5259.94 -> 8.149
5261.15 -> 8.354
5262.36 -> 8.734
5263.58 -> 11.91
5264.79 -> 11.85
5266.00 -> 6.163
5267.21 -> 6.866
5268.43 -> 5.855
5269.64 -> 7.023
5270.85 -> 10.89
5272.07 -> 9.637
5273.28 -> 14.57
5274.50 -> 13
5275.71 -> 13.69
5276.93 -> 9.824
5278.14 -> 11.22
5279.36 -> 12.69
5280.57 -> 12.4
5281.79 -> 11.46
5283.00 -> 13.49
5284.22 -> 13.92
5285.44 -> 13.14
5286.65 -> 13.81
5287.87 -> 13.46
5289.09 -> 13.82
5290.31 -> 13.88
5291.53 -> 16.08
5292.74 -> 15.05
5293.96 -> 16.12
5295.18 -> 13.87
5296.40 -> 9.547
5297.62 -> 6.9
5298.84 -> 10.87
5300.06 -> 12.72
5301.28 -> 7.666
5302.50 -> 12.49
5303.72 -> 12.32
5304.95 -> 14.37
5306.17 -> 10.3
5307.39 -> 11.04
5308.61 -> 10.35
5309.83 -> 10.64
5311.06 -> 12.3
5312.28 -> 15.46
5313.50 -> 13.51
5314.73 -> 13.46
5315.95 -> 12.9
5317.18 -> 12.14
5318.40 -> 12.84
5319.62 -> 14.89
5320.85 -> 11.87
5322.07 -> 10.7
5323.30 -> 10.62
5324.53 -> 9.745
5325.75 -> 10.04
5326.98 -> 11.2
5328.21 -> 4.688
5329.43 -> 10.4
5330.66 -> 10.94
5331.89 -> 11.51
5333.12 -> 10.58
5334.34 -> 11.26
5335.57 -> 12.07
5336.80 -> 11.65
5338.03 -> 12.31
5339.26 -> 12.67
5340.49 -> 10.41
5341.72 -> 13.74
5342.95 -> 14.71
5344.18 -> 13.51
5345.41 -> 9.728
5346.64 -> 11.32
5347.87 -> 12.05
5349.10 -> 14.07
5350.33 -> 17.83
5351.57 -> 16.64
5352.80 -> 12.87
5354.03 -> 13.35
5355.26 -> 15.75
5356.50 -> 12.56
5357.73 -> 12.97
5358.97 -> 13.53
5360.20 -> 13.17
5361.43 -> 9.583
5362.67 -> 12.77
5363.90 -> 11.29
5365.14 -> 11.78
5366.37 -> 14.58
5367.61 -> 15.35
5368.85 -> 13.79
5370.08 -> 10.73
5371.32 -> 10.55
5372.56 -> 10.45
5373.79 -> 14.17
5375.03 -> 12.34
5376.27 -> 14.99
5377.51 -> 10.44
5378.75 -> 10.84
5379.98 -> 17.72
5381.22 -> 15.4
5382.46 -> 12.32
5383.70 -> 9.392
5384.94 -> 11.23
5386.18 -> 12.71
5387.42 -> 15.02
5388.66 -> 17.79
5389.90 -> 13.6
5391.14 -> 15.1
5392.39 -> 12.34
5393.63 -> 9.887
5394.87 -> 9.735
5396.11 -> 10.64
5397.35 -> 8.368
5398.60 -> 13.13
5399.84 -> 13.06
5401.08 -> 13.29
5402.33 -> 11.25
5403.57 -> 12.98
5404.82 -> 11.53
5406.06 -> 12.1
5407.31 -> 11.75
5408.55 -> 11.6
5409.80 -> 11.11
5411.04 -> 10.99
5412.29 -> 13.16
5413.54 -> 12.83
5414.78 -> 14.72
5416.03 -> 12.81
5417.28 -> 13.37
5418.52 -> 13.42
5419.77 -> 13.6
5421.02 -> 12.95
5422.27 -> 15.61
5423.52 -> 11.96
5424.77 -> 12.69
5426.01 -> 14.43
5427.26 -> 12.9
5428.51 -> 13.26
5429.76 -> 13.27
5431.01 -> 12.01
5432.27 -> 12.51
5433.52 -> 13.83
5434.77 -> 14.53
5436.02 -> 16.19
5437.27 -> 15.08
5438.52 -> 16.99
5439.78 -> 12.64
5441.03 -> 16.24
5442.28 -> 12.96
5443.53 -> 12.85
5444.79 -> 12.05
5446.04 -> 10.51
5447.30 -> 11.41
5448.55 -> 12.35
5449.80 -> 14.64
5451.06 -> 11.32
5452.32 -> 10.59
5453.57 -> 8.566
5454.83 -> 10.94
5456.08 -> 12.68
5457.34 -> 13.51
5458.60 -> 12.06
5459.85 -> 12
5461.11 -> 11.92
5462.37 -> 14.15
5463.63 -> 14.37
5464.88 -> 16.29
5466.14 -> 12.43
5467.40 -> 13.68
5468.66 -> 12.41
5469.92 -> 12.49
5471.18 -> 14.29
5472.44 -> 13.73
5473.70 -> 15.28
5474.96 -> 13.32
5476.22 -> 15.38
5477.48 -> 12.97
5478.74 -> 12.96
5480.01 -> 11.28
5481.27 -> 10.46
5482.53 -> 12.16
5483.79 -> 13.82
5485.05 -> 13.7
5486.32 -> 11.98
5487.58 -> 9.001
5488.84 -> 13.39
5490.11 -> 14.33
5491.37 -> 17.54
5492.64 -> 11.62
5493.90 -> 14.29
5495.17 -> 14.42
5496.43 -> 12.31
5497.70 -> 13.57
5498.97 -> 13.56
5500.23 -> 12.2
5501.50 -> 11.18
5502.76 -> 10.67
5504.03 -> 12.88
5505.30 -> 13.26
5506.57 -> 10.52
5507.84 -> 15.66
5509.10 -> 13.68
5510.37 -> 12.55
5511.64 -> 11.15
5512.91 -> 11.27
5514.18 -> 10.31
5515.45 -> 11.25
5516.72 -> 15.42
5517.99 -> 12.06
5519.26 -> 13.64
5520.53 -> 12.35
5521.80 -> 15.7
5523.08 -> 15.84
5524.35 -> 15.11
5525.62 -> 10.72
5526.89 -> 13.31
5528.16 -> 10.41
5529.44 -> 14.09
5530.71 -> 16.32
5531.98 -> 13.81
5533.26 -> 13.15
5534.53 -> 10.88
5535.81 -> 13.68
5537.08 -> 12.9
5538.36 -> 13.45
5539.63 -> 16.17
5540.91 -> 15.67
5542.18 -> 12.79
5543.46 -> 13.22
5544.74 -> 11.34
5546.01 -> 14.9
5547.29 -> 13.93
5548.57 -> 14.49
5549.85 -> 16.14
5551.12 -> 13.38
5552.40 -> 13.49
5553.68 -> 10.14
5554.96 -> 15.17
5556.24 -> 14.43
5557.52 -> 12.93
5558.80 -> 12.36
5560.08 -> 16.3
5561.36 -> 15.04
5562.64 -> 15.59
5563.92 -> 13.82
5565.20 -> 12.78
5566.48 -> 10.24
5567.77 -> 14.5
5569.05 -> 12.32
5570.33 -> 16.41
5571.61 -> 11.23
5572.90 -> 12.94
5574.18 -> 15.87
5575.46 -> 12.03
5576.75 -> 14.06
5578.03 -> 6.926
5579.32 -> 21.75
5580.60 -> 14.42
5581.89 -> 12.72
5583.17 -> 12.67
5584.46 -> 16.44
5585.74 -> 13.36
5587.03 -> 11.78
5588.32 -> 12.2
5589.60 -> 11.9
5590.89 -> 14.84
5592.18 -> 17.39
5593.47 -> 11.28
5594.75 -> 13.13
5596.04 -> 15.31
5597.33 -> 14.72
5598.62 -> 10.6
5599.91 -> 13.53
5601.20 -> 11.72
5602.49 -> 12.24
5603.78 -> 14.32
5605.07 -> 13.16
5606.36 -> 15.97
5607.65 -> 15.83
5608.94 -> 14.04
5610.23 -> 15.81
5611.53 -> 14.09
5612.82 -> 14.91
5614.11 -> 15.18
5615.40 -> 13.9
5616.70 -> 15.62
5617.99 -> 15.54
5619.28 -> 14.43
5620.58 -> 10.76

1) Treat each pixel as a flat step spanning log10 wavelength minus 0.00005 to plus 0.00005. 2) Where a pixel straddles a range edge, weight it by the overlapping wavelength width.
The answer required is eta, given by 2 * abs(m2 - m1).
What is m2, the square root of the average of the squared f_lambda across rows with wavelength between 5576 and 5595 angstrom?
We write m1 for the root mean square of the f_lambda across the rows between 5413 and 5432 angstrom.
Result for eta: 1.33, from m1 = 13.4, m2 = 14.0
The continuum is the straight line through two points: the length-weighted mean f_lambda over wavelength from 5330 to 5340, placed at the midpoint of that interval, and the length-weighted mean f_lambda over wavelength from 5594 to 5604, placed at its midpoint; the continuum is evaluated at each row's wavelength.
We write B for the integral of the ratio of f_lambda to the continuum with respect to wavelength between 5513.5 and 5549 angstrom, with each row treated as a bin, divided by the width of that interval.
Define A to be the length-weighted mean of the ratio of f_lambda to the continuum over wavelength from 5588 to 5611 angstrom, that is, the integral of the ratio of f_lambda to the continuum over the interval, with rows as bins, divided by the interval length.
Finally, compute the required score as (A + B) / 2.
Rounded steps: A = 1.05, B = 1.06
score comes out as 1.05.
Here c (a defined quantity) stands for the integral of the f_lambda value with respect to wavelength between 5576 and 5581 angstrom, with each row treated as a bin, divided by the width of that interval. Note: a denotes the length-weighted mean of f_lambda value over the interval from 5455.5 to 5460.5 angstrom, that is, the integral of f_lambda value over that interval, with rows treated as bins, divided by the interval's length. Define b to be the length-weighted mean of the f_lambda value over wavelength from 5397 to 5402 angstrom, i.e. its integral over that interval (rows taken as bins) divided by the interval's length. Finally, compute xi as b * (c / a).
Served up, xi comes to 13.7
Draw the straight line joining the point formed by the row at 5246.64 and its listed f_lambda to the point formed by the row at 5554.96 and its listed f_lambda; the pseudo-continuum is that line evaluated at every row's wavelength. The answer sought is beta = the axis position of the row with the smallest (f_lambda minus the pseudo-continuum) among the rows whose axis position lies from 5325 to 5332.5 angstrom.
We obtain 5328.21 angstrom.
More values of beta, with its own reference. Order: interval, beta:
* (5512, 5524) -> 5514.18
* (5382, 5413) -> 5397.35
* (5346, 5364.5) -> 5361.43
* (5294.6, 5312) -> 5297.62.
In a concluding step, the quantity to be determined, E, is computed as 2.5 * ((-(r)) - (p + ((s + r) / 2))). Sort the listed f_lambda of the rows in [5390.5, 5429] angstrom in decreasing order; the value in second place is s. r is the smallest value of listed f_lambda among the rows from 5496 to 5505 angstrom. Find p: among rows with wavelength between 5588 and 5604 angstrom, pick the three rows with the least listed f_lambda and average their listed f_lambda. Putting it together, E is -86.9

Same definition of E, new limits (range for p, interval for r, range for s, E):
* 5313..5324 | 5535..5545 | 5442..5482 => -89.4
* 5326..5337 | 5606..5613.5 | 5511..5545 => -94.3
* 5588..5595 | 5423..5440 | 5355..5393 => -96.5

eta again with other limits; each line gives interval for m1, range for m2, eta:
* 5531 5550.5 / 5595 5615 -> 0.66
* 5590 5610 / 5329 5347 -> 4.26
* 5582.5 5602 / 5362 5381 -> 1.12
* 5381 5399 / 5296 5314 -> 2.24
